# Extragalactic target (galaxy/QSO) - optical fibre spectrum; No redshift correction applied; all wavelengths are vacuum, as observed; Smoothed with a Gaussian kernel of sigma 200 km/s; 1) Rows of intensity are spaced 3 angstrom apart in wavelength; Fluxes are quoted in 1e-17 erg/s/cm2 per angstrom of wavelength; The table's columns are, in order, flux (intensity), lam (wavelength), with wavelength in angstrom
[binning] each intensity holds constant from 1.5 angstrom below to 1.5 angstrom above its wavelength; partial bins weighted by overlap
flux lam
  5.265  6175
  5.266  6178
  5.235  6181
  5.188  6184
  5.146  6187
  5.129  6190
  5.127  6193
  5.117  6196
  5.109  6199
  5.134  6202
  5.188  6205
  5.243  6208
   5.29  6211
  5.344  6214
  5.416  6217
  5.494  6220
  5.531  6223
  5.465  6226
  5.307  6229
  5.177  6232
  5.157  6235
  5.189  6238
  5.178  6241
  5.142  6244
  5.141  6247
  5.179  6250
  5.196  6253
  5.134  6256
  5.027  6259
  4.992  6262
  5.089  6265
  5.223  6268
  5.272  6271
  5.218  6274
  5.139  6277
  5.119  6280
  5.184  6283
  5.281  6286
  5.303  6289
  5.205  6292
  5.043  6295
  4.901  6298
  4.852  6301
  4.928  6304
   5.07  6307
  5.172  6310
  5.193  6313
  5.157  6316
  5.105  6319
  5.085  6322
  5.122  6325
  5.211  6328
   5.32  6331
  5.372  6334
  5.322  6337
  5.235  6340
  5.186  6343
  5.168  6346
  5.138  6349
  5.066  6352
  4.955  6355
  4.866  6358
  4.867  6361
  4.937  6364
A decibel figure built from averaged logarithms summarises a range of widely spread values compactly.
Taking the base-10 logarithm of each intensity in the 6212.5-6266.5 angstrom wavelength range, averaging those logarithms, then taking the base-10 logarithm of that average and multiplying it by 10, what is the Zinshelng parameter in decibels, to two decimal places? -1.44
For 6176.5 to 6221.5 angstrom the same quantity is -1.44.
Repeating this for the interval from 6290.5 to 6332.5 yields -1.50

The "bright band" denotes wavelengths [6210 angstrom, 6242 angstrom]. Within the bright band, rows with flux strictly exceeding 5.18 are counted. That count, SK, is 8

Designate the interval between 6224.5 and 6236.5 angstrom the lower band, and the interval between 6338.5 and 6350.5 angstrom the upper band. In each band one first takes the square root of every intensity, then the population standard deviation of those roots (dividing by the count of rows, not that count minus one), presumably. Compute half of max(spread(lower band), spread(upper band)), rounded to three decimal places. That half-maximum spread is 0.013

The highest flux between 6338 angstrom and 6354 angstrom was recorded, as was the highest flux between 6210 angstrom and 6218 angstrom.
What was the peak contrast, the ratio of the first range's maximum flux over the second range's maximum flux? 0.97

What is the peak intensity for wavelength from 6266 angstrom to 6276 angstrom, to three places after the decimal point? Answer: 5.272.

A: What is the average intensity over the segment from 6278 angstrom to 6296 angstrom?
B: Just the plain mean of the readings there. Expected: 5.19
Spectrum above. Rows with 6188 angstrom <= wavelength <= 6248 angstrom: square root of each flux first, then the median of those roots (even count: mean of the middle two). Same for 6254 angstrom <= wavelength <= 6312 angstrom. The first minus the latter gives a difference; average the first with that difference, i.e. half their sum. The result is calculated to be 1.144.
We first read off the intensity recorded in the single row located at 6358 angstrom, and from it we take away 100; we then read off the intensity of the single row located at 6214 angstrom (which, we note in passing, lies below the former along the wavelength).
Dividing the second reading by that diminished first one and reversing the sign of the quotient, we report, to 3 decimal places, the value 0.056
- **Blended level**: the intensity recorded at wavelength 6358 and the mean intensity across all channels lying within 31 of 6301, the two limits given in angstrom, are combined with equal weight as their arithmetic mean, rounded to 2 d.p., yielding 5.00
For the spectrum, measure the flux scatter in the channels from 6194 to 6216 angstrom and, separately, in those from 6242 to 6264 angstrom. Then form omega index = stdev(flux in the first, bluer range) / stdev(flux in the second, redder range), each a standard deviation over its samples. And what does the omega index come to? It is 1.2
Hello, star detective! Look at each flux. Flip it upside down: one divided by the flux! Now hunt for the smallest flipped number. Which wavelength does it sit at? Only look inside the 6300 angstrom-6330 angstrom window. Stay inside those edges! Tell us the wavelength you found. 6328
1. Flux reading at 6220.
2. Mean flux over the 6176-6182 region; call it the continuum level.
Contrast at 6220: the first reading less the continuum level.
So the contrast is 0.24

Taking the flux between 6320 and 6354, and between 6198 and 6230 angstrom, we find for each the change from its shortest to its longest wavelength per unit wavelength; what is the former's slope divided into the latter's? -10.4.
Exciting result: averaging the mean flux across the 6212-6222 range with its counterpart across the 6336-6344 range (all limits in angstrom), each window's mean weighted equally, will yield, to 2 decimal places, 5.33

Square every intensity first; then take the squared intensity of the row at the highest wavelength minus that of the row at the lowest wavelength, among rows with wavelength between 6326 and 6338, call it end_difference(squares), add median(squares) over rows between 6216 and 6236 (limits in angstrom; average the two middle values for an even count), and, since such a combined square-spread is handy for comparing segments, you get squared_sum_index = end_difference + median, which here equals 31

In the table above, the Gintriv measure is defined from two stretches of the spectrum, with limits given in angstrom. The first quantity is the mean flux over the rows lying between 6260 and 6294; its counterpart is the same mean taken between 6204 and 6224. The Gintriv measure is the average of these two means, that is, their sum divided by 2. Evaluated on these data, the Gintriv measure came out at 5.27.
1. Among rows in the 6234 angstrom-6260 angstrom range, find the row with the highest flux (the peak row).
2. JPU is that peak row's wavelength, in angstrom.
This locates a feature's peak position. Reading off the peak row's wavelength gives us 6253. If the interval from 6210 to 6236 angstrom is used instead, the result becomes 6223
